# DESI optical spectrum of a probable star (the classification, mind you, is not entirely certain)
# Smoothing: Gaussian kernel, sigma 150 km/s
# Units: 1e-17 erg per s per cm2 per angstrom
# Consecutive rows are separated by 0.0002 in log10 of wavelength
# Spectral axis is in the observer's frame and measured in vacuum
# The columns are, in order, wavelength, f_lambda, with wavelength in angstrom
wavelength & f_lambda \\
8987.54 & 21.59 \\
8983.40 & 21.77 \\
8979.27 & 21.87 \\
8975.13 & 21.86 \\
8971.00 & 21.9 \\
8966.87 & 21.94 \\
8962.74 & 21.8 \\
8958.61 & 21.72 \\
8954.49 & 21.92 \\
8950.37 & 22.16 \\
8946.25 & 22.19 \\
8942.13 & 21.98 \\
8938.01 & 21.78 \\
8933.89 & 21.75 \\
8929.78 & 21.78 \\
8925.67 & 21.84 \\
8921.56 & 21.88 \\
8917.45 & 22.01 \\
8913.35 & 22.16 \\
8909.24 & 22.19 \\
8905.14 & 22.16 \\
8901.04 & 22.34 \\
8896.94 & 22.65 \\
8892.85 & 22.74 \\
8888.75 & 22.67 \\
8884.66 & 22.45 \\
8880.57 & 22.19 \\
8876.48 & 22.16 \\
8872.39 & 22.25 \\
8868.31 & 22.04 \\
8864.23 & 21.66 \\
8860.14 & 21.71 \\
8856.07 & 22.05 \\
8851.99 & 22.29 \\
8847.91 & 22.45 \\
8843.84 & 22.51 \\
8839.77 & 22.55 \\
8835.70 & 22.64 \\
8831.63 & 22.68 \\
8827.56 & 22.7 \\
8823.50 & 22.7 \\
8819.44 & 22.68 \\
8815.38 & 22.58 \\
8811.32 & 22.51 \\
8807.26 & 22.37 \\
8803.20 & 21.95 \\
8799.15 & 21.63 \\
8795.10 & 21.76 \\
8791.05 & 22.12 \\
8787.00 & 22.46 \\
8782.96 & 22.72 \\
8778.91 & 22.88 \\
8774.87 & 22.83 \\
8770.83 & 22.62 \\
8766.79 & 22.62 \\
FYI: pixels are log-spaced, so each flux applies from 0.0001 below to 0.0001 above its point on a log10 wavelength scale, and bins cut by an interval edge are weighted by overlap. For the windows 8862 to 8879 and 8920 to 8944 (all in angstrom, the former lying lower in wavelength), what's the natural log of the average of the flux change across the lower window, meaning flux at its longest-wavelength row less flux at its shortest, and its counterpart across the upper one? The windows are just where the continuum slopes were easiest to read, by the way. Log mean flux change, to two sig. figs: -1.2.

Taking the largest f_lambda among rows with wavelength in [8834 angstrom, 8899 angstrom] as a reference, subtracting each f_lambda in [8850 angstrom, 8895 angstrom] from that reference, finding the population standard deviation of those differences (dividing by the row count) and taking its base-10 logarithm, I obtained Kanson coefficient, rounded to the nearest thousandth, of -0.487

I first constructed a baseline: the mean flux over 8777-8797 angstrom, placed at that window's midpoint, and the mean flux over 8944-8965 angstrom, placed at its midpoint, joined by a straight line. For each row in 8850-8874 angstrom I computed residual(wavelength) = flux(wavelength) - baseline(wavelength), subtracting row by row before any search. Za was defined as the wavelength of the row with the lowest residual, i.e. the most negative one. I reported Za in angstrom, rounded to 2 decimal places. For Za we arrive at 8864.23 angstrom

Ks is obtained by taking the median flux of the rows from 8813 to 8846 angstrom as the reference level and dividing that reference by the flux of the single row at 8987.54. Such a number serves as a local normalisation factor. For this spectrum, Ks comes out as 1.05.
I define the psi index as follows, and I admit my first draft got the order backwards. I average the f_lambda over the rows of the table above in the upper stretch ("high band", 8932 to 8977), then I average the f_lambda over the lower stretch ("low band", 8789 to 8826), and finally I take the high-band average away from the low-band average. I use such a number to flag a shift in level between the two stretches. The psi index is 0.35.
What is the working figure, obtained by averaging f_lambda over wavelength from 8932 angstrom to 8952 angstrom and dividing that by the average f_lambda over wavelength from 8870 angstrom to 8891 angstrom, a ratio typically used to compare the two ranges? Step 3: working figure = 0.983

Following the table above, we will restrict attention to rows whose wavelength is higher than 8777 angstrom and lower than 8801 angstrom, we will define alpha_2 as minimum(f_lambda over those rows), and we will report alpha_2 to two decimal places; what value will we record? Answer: 21.63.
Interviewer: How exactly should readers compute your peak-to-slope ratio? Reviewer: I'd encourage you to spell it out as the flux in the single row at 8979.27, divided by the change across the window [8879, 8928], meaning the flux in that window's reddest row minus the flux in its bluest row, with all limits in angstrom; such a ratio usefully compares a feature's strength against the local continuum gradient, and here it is -62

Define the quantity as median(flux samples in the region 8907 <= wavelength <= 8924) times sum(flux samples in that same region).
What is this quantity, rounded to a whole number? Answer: 1949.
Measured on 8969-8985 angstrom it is 1911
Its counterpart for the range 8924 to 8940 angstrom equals 1898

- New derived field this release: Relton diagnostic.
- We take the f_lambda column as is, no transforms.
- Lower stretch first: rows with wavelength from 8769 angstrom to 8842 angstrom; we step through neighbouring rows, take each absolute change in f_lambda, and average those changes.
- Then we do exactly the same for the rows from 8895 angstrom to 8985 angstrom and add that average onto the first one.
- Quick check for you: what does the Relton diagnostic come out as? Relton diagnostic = 0.27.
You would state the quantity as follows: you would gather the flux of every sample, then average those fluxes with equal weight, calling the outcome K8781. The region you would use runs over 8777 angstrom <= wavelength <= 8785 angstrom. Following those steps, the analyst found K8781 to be 22.8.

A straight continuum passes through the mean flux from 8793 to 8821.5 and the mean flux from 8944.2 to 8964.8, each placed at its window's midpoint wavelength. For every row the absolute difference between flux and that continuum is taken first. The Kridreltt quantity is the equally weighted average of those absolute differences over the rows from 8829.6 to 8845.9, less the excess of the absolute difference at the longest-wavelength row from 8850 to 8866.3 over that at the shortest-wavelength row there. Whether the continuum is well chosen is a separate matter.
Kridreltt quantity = 0.14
